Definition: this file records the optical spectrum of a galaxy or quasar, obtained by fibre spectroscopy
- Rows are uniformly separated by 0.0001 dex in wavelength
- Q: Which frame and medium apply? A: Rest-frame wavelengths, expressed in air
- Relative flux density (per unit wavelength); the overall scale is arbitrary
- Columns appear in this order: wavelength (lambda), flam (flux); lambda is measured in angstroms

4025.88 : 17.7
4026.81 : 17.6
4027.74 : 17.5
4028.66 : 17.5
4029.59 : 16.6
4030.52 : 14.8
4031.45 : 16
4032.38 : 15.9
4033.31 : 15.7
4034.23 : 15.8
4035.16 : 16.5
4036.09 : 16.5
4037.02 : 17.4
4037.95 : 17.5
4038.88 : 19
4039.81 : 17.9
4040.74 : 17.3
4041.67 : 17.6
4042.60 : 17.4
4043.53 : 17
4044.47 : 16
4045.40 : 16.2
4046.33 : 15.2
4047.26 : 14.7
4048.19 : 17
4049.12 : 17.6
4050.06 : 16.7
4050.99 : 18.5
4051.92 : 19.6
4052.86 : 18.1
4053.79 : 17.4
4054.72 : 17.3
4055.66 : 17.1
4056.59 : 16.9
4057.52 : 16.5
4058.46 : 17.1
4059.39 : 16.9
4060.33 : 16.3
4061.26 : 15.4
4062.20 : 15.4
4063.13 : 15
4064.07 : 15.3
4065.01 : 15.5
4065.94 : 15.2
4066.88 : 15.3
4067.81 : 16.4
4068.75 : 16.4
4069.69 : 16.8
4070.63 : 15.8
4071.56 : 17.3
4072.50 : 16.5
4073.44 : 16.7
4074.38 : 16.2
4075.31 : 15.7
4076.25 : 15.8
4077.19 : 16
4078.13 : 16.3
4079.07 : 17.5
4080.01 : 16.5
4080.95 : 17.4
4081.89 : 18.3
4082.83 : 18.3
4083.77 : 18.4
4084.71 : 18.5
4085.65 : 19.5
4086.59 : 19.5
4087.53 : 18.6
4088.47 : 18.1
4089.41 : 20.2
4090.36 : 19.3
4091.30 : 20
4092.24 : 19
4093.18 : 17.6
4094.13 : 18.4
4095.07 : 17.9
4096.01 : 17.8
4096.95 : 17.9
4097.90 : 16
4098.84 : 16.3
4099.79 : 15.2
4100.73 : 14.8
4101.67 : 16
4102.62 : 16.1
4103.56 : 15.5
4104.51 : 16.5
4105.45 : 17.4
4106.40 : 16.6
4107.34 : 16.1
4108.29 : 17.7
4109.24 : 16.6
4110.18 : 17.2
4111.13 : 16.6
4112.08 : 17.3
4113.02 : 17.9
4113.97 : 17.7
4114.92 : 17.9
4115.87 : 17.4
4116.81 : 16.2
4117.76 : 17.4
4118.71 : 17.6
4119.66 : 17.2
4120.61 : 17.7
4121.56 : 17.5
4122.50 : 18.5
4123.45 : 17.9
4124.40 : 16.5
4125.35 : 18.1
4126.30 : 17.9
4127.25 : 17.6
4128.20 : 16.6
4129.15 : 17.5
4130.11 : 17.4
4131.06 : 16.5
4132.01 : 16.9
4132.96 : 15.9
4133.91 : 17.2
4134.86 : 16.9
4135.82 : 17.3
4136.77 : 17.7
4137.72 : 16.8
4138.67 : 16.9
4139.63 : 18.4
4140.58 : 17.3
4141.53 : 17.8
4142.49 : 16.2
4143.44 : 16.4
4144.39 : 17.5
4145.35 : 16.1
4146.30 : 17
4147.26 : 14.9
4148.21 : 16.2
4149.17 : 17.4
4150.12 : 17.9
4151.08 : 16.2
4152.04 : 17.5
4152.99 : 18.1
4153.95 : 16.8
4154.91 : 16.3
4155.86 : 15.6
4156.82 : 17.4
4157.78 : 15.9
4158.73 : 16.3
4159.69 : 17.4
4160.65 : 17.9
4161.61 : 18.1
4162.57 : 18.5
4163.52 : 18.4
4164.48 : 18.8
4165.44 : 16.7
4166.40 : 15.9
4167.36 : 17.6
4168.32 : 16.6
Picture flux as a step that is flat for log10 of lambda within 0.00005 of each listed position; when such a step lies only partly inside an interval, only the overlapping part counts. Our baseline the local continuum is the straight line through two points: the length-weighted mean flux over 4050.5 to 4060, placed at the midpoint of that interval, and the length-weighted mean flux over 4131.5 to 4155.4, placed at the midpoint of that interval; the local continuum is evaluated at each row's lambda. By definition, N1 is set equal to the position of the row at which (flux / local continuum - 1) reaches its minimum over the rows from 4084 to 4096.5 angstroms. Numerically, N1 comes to 4093.18 angstroms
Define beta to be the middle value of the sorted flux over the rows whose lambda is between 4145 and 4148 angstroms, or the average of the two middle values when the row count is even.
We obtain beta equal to 16.1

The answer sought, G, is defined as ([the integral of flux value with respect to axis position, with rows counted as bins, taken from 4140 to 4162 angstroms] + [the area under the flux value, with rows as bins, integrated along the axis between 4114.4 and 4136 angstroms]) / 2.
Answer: 372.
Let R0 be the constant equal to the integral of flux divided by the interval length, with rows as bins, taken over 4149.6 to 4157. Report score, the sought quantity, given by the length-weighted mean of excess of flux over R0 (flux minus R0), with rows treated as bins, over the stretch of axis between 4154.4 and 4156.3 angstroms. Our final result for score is -1.0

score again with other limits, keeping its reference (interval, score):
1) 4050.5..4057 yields 0.9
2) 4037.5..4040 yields 1.2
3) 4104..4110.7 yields -0.1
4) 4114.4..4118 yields 0.3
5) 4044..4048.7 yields -1.1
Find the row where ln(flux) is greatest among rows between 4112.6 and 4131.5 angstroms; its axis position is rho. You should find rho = 4122.50 angstroms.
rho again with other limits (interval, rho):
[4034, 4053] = 4051.92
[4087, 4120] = 4089.41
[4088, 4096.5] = 4089.41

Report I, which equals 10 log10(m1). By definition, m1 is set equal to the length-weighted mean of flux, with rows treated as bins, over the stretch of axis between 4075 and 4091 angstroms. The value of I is 12.5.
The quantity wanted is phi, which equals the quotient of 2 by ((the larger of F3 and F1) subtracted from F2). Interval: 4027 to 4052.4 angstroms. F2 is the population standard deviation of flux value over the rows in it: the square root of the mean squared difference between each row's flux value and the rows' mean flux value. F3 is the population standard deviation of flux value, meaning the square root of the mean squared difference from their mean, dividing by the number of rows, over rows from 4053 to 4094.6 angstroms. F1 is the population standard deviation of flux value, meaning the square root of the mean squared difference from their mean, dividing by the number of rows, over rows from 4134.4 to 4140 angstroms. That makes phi -9.0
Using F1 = 0.6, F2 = 1.16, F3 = 1.38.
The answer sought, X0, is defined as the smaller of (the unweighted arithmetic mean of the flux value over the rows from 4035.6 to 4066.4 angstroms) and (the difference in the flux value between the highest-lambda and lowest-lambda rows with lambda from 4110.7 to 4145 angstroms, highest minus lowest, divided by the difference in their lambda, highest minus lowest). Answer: 0.0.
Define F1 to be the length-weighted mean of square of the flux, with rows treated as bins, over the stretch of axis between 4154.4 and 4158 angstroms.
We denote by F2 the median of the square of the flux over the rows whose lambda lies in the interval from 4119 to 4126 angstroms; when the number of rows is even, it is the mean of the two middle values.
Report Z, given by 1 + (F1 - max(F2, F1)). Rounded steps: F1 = 267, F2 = 313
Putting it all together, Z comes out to -45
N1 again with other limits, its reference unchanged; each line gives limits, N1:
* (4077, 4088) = 4077.19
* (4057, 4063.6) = 4063.13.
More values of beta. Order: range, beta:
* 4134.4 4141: 17.3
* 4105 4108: 16.6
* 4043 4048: 16.0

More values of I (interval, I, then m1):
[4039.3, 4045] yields 12.4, 17.2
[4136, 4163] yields 12.3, 17.0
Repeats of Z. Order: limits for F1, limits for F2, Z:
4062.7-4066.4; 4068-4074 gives -42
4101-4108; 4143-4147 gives -12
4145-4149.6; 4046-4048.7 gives 1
